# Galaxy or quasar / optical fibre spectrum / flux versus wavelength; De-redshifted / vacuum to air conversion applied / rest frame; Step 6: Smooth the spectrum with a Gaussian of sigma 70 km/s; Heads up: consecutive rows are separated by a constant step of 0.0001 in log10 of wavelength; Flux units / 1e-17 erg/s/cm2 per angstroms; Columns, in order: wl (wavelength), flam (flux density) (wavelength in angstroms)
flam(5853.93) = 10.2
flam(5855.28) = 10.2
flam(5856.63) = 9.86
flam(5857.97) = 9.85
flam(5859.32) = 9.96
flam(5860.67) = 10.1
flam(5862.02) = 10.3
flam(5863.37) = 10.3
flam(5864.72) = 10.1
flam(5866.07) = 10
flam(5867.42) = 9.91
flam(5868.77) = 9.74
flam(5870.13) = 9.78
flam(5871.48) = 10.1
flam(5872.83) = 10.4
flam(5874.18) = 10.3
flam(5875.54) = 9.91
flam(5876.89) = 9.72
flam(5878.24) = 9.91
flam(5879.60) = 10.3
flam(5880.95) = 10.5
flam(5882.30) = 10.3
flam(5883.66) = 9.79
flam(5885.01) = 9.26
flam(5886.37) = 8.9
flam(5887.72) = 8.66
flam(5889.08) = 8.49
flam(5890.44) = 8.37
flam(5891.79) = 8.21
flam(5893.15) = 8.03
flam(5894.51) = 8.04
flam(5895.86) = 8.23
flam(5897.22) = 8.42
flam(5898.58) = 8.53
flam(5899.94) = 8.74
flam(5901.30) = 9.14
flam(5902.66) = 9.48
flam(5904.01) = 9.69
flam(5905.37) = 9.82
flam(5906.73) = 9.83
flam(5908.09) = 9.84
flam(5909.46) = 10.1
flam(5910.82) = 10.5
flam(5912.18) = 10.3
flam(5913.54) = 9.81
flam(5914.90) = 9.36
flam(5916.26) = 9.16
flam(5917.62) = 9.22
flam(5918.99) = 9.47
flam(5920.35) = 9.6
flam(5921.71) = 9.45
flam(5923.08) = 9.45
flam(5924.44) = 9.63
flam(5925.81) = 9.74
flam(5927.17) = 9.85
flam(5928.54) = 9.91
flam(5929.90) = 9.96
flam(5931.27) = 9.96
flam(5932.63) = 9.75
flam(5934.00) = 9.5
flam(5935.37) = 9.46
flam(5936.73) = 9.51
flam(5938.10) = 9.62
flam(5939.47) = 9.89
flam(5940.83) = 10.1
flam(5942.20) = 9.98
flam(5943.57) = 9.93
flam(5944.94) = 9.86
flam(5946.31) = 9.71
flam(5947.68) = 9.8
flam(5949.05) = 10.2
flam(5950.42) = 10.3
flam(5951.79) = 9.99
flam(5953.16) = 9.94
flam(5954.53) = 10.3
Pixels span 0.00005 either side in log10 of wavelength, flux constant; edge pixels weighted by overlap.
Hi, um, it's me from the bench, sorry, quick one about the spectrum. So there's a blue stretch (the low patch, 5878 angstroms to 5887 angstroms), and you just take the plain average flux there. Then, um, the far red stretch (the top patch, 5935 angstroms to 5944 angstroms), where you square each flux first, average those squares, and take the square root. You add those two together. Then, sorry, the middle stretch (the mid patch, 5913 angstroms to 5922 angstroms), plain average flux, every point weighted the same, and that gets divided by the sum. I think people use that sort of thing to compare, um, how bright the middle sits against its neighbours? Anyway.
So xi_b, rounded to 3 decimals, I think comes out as 0.481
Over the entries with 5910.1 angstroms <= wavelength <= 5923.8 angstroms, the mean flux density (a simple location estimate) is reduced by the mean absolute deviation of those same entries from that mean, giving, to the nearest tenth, 9.3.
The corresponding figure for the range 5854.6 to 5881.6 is 9.9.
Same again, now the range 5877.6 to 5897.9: 8.2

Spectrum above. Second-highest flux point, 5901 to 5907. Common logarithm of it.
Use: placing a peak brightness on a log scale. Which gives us 0.99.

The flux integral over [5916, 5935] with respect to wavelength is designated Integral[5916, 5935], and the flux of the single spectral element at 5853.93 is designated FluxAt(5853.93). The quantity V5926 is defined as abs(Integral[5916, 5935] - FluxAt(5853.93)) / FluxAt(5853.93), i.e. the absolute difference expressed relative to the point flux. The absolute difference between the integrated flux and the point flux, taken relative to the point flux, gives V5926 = 17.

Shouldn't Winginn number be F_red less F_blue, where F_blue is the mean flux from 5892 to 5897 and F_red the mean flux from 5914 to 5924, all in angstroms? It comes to 1.3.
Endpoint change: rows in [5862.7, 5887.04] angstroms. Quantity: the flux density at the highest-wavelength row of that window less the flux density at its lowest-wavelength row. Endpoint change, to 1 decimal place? -1.4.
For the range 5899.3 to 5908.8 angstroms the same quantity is 1.1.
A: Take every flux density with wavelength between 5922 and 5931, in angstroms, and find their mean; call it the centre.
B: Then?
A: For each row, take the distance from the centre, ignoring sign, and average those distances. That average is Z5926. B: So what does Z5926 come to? 0.15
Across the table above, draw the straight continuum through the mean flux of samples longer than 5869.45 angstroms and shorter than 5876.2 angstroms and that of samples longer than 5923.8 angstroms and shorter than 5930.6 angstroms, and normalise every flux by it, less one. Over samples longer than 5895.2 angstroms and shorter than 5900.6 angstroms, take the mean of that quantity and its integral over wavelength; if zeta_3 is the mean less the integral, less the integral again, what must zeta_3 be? 1.5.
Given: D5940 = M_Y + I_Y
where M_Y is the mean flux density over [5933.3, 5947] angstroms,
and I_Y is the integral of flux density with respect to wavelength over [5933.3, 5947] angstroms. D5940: 143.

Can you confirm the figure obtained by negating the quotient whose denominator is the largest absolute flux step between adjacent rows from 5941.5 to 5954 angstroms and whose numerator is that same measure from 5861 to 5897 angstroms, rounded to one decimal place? -1.3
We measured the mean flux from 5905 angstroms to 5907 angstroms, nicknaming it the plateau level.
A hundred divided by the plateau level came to 10.2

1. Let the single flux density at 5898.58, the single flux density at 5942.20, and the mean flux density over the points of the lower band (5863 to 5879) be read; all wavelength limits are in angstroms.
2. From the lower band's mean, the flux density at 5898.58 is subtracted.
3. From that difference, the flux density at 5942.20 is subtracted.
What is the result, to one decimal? -8.5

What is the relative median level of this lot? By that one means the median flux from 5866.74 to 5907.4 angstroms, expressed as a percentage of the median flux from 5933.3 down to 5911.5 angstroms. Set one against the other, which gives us 100.2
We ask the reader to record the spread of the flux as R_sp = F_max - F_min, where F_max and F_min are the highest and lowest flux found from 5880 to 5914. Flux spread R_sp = 2.5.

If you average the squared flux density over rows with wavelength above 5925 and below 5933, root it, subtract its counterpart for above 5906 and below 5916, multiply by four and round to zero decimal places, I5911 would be 0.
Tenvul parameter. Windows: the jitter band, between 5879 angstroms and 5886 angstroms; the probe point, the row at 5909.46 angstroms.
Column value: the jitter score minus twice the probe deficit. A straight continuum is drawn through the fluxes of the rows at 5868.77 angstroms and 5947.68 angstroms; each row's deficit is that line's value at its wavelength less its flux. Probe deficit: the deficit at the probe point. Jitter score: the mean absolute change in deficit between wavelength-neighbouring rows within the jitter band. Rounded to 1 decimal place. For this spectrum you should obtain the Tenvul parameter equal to 1.0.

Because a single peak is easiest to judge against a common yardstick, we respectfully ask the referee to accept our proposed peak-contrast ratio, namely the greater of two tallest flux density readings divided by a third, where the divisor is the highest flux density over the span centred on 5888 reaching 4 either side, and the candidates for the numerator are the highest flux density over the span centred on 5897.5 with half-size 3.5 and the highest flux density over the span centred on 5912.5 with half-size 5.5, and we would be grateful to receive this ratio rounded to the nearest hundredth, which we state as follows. 1.13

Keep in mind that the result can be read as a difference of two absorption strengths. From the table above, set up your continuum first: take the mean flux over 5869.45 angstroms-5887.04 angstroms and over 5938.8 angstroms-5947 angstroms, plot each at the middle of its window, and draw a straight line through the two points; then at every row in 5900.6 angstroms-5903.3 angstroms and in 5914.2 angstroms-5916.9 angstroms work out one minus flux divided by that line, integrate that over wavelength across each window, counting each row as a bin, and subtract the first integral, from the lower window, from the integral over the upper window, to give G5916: 0.0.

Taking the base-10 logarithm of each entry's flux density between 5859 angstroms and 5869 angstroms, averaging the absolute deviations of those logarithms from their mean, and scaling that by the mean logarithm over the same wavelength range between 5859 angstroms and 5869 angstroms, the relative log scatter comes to 0.006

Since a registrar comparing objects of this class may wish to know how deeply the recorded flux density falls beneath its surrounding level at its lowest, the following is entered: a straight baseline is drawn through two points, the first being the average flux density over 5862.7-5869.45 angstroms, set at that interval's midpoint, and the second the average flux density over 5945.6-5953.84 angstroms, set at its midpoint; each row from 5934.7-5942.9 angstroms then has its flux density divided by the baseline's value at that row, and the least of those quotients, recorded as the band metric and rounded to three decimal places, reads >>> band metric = 0.947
